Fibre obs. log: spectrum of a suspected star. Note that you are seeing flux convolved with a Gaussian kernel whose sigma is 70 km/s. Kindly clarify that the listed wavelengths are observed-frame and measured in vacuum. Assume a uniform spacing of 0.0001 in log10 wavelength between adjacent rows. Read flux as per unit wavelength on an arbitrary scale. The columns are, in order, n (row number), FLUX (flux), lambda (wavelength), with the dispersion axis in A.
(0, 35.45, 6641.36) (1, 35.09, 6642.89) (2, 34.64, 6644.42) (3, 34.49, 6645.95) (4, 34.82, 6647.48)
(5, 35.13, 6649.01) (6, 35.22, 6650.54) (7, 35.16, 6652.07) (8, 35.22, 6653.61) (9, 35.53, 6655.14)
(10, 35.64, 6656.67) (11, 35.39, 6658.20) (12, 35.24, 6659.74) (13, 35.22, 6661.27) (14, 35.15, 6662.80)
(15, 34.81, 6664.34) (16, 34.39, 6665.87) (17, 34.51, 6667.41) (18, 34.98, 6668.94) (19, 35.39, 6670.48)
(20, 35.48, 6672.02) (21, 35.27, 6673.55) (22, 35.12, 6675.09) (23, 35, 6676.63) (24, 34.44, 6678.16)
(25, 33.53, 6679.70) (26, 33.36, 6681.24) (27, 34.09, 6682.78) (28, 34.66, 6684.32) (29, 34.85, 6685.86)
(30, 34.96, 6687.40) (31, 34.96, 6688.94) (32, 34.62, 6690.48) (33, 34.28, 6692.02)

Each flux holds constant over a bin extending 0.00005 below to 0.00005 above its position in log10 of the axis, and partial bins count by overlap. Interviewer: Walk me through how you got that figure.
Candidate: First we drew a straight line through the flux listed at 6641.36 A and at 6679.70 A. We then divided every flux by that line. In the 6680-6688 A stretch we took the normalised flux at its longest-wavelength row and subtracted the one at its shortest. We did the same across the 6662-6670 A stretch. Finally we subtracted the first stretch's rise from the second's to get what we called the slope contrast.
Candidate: -0.053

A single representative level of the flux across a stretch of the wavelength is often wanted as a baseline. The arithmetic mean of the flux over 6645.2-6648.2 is 34.7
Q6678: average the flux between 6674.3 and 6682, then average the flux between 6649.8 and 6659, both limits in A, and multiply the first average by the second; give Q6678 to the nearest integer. 1212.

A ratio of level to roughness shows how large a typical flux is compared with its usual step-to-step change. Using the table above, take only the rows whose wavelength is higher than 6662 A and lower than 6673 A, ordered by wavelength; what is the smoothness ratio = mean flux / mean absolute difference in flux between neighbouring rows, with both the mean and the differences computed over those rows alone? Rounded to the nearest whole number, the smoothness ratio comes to 113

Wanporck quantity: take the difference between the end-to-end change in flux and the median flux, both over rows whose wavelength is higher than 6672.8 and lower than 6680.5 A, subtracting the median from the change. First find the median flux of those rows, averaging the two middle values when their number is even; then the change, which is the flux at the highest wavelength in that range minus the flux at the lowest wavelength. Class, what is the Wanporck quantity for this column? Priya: -36.7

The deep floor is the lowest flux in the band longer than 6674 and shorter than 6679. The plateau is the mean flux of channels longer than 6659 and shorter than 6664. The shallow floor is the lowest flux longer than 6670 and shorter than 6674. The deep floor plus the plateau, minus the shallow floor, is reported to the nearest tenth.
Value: 34.4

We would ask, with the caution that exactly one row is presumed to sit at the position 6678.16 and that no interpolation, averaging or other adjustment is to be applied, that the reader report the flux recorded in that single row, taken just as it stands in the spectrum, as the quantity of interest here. 34.44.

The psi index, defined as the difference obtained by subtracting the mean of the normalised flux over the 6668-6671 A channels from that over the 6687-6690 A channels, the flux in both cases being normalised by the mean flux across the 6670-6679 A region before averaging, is -0.006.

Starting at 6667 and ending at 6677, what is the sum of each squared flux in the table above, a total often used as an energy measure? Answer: 8628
